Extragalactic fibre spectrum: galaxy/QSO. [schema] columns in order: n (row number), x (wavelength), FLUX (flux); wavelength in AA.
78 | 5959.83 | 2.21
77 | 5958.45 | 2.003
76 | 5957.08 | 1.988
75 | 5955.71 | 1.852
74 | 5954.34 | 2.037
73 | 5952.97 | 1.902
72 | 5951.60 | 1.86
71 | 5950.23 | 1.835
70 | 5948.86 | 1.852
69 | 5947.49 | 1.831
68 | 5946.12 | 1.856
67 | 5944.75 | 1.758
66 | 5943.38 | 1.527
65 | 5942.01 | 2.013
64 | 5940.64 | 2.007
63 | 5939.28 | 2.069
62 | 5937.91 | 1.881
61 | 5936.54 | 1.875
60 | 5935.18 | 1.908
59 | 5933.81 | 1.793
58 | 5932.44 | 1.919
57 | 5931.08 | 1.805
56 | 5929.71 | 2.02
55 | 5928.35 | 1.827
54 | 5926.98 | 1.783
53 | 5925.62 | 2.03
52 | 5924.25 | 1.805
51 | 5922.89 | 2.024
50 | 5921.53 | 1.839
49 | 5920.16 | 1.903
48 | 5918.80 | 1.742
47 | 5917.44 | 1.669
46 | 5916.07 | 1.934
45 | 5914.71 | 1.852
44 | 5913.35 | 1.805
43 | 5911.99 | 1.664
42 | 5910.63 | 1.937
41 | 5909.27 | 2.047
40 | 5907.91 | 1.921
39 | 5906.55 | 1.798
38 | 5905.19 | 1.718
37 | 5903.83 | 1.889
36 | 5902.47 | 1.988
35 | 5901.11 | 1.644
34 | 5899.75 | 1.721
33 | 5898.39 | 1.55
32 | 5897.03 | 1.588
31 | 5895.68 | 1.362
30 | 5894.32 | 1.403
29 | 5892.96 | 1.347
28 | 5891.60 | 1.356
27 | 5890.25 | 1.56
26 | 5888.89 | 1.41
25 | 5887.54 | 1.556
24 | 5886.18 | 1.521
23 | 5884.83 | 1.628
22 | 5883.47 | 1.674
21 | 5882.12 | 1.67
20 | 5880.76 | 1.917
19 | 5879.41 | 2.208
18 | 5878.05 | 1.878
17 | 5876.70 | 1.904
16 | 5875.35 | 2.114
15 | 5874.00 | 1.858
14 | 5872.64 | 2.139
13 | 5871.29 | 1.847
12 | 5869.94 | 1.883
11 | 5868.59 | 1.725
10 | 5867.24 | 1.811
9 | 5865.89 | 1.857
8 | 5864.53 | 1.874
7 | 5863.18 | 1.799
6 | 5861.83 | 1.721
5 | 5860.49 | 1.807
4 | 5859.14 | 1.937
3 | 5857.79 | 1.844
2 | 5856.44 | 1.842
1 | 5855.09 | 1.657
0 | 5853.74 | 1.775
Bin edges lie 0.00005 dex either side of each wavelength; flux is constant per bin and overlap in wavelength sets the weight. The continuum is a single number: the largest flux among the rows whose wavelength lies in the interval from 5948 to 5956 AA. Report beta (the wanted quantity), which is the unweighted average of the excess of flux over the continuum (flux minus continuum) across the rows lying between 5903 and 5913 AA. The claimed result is -0.184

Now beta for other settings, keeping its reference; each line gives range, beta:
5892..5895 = -0.662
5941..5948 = -0.240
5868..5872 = -0.219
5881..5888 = -0.427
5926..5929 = -0.232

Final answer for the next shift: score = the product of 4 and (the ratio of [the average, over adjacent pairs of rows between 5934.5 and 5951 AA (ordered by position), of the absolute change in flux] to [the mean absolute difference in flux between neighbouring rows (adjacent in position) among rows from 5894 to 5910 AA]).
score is 3.1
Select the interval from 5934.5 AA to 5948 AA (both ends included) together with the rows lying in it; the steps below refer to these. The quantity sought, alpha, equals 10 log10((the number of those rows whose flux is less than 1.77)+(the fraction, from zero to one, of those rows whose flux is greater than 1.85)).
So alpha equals 4.3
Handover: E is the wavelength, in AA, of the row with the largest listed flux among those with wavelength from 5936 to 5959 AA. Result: 5939.28 AA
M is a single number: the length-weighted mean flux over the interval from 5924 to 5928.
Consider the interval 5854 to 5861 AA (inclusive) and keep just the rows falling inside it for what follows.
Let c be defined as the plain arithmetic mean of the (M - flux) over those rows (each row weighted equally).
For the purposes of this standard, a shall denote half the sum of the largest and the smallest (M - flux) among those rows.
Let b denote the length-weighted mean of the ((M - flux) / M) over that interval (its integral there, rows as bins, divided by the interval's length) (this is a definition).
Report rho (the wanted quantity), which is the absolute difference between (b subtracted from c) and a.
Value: 0.051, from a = 0.08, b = 0.03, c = 0.06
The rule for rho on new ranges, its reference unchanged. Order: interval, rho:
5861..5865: 0.043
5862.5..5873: 0.057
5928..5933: 0.032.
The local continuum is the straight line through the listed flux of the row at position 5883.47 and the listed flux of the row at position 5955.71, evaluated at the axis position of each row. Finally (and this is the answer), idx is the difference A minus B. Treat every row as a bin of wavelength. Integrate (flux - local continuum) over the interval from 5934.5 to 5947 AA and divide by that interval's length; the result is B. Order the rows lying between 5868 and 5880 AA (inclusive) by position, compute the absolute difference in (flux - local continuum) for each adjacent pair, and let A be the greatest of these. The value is 0.27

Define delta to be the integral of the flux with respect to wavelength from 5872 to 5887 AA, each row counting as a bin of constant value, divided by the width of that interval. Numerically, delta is 1.86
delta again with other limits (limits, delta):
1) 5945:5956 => 1.87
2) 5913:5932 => 1.86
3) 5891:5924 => 1.74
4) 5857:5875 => 1.86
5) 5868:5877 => 1.93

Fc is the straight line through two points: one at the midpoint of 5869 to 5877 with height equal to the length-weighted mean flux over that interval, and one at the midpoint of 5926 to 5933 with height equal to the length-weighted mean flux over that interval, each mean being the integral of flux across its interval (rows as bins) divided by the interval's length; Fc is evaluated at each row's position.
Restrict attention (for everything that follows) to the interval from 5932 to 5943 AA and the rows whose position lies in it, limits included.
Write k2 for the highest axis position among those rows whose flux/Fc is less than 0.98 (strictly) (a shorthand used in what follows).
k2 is 5933.81 AA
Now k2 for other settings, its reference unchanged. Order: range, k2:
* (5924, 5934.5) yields 5933.81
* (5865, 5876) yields 5874.00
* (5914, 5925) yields 5924.25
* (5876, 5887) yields 5886.18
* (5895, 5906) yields 5905.19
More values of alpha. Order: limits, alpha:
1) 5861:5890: 9.3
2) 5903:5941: 6.6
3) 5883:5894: 9.0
